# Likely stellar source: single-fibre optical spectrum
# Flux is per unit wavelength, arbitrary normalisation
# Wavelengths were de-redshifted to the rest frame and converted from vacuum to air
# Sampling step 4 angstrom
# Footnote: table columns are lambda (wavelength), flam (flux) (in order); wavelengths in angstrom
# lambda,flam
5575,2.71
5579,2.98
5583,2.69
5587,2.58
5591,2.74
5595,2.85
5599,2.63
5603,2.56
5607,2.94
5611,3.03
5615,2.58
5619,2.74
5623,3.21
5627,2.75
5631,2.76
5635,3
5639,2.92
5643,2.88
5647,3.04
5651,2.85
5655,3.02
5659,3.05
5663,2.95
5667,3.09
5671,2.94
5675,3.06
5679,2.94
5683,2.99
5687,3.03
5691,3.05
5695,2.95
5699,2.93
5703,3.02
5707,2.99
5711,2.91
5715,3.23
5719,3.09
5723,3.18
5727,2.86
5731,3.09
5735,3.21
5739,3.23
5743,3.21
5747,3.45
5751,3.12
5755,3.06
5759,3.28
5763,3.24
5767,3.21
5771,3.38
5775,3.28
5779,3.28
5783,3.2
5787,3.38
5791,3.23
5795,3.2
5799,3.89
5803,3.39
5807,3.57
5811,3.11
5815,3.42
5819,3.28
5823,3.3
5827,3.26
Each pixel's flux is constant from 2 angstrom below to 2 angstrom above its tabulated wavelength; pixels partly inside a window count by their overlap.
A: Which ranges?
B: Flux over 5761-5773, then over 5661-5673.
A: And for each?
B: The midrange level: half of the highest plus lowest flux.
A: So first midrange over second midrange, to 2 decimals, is 1.09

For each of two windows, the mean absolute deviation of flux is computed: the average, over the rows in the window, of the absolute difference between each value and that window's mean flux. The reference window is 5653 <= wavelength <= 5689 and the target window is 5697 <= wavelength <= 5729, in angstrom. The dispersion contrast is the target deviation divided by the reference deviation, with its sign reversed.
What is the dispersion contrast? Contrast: -2.2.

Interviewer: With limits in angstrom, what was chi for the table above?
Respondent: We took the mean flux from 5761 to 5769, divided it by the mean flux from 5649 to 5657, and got 1.10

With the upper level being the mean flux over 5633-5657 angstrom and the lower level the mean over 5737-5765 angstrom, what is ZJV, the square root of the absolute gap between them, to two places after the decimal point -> 0.52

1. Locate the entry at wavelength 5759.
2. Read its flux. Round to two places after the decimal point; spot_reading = 3.28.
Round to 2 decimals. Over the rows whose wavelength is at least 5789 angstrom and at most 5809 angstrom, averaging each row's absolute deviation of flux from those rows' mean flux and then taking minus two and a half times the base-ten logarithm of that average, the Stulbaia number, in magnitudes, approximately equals 1.65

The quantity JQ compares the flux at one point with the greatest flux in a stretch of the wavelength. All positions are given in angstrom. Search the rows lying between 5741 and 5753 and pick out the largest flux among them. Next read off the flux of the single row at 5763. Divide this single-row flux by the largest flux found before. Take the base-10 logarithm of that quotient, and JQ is -0.03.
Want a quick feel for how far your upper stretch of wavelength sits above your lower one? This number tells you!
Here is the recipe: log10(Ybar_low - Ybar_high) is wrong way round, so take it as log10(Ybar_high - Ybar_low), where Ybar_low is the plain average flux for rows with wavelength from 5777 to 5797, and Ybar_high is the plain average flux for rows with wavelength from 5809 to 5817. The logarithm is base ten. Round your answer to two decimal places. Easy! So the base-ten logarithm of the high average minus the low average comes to -2.15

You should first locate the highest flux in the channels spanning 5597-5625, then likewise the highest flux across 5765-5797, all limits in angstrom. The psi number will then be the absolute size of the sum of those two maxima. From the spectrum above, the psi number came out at 6.59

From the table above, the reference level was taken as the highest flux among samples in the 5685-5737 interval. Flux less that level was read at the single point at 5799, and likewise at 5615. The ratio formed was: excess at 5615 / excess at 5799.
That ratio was -1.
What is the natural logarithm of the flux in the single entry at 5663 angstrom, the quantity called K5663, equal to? 1.08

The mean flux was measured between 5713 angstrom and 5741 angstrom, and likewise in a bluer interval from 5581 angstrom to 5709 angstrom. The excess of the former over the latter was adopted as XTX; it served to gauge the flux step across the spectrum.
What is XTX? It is 0.23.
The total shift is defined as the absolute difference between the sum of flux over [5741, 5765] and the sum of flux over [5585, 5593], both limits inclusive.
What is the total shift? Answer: 14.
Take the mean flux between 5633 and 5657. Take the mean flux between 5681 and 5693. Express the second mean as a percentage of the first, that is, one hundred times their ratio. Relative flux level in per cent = 102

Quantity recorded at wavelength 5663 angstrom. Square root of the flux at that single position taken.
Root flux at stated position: 1.72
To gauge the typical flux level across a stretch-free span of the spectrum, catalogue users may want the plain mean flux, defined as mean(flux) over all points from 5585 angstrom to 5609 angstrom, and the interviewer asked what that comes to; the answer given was 2.72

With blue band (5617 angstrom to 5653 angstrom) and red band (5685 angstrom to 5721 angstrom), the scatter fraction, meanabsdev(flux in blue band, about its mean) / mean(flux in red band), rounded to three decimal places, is 0.040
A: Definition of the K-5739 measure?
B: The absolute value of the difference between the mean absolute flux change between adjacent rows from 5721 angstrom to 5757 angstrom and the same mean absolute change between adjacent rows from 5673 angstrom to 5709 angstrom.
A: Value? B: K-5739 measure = 0.109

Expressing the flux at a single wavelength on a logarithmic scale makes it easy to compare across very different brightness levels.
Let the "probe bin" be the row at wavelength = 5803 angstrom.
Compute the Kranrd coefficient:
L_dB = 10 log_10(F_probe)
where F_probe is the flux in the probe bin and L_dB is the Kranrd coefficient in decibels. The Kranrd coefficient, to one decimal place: 5.3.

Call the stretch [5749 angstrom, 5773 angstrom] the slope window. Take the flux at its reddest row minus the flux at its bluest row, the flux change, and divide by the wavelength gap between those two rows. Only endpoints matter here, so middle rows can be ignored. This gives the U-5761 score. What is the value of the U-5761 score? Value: 0.013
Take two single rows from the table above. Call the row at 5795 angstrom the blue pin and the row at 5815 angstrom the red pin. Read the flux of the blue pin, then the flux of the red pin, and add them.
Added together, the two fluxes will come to 6.6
